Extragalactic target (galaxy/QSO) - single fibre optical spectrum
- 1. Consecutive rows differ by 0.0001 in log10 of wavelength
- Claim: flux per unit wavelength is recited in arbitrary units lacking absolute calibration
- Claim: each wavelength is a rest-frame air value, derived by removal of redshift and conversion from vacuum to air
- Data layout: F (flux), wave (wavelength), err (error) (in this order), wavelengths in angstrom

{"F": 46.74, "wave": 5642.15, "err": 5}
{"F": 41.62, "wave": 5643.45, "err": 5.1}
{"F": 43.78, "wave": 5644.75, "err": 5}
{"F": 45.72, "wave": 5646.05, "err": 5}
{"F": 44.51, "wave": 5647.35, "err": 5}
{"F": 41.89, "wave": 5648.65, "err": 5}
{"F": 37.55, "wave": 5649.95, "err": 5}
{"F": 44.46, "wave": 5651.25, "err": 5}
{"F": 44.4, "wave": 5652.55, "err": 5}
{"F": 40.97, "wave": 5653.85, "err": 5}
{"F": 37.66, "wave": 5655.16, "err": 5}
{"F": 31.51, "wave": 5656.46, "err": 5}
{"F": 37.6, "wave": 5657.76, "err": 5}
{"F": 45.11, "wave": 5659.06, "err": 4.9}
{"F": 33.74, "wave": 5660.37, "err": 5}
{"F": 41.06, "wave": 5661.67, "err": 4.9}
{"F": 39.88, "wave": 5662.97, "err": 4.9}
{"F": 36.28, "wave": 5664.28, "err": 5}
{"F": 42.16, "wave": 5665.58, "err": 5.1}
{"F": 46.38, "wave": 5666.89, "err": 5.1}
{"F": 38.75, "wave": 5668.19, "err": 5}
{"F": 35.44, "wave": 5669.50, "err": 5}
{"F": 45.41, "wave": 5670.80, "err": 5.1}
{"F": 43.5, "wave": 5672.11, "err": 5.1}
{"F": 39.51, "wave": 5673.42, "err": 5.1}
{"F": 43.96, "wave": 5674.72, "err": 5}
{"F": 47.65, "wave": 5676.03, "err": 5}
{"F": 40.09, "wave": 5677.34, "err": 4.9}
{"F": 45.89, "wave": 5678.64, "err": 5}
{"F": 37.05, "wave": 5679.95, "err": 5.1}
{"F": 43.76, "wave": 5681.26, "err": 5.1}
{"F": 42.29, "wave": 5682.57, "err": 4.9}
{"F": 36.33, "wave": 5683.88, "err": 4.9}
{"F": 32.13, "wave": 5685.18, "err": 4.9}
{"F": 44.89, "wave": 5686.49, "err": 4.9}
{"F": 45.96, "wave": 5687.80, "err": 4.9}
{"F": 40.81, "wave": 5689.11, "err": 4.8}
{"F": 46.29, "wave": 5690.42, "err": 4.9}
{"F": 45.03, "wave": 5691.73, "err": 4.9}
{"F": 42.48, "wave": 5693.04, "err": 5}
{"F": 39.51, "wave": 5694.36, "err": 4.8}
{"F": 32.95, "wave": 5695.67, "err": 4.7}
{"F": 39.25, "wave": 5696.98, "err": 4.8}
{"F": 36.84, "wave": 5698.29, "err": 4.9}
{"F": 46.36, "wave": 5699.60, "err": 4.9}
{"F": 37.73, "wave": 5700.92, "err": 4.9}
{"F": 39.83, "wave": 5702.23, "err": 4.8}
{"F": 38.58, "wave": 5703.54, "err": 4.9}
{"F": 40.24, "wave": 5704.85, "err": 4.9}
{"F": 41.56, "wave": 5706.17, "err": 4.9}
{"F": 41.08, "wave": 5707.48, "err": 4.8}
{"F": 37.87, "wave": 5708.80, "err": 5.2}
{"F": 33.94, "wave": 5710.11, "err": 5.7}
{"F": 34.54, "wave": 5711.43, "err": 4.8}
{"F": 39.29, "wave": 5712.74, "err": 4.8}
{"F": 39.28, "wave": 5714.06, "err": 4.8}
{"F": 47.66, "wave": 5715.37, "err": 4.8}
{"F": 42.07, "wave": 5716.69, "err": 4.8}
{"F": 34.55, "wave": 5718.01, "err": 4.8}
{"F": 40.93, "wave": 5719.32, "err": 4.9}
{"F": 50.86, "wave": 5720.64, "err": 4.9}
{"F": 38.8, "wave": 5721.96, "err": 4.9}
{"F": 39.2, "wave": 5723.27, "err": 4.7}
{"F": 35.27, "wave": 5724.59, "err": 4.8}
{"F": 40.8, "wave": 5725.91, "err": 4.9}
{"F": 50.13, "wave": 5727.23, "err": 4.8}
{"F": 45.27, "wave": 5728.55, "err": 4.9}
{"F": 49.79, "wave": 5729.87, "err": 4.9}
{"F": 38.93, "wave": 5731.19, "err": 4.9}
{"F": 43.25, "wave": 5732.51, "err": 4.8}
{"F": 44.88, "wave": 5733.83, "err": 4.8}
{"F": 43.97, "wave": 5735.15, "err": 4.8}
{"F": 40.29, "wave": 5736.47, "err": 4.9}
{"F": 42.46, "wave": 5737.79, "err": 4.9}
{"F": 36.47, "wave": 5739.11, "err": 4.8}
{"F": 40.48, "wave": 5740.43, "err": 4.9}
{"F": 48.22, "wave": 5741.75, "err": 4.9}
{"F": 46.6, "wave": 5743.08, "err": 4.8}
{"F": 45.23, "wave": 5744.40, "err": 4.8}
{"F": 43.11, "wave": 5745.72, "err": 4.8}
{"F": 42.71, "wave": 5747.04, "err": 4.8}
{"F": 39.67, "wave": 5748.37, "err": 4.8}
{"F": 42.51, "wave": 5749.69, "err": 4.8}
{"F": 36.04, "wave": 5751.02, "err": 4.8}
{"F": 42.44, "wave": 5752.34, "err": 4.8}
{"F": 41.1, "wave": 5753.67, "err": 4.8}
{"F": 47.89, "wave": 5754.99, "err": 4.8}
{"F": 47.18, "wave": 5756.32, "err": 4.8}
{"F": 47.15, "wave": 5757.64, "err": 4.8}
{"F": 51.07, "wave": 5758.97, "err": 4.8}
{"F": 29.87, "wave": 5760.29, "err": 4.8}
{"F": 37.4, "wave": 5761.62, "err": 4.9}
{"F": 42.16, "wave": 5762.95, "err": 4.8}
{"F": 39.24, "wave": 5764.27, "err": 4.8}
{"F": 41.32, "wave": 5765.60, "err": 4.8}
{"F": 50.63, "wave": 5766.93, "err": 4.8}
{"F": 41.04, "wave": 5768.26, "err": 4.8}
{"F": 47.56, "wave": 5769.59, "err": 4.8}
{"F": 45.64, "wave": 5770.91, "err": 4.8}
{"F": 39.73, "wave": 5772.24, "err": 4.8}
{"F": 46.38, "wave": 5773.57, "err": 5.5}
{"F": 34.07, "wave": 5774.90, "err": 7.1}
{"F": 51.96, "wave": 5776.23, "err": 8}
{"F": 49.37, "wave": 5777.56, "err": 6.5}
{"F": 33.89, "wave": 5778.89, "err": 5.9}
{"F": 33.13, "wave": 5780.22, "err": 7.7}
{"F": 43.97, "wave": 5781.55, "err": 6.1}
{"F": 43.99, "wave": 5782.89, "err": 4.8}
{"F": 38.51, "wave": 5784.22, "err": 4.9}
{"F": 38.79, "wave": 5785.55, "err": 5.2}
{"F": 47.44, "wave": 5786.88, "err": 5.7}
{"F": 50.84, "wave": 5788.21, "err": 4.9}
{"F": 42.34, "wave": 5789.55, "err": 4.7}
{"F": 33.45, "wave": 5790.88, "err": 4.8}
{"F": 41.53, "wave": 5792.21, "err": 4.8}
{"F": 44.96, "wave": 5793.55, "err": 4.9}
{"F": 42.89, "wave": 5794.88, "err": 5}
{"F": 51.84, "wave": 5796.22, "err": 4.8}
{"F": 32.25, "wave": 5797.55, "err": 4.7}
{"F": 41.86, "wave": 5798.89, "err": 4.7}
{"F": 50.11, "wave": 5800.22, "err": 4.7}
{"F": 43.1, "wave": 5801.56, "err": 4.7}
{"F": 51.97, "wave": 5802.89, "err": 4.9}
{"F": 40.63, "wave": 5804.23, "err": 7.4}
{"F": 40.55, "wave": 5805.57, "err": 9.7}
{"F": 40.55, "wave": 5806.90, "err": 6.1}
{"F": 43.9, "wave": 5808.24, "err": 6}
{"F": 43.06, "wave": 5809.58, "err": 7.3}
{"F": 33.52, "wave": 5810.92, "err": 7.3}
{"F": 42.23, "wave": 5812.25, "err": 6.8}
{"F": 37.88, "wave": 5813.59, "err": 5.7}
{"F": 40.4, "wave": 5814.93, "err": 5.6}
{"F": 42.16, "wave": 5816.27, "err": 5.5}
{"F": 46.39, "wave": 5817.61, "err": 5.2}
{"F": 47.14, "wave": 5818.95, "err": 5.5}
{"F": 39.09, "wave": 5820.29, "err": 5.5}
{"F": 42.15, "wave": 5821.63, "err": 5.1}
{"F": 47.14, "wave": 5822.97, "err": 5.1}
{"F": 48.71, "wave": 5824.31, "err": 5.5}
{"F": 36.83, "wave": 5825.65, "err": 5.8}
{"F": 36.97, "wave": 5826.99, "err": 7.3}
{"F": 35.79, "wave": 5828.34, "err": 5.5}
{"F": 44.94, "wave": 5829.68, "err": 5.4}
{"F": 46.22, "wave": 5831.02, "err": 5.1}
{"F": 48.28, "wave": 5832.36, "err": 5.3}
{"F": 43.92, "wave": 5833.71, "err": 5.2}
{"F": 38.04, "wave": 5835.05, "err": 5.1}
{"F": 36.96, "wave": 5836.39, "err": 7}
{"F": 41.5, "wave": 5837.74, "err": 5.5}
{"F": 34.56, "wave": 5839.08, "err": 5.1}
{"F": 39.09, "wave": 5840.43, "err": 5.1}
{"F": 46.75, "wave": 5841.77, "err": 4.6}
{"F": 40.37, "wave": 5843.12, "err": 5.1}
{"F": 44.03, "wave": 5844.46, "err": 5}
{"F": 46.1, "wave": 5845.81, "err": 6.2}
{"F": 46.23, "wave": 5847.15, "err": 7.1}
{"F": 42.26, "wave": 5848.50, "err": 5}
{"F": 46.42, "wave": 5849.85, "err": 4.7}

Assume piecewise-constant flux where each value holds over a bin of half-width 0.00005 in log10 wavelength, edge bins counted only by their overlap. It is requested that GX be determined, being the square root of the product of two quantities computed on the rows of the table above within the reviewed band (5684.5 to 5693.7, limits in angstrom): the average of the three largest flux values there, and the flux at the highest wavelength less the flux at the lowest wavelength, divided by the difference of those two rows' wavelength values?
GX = 8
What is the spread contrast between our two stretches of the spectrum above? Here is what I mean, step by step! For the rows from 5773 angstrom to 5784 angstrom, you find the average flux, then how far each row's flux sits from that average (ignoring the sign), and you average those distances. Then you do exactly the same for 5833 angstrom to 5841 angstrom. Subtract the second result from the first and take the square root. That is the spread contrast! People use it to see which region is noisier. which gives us 1.95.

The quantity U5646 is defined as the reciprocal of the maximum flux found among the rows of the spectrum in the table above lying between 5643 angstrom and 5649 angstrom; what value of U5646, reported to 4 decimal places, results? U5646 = 0.0219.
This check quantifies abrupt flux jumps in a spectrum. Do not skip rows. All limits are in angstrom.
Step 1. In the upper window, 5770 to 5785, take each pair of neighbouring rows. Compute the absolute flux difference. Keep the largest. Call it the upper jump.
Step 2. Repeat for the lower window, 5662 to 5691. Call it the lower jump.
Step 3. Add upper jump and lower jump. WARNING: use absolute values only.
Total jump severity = 31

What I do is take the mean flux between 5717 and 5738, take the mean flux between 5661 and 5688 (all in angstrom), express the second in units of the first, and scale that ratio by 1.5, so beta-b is 1.46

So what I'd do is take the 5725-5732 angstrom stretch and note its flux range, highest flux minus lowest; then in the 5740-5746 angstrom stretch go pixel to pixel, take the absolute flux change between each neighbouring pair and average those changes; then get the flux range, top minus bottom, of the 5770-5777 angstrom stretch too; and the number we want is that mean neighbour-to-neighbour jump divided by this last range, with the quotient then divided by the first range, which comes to 0.016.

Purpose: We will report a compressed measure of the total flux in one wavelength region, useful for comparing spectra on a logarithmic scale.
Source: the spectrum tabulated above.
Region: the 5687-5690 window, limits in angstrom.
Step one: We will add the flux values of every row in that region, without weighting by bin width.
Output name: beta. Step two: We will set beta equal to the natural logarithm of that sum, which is 4.46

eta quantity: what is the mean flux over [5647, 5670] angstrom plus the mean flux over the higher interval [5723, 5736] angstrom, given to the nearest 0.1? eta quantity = 83.1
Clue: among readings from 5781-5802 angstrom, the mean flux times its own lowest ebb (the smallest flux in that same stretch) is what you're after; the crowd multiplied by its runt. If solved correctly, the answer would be 1386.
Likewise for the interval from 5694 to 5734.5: 1341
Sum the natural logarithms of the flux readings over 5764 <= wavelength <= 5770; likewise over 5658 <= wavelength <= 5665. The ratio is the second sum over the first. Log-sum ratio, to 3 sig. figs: 0.970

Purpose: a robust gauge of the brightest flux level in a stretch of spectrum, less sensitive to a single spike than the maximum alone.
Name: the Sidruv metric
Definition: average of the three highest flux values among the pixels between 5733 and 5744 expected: 46.6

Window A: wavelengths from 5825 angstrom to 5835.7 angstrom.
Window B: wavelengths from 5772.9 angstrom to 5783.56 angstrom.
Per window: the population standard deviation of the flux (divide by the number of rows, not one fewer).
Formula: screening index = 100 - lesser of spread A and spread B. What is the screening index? 95.4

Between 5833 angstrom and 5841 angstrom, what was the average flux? 39.0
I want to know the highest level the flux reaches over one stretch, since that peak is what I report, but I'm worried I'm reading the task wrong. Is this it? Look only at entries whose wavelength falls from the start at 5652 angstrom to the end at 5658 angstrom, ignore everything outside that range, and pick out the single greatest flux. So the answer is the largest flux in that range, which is 44.4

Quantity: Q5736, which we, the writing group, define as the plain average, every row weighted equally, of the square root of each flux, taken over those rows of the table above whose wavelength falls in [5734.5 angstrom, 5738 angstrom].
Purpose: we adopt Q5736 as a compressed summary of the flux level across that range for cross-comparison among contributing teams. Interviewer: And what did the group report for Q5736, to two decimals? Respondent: 6.50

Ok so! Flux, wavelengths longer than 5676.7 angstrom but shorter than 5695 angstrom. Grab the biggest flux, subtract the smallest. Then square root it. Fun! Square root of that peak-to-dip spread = 3.76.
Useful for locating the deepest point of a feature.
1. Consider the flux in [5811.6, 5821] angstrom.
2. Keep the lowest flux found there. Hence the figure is 37.88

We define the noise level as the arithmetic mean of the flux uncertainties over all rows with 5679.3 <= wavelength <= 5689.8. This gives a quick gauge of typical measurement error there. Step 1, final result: 4.9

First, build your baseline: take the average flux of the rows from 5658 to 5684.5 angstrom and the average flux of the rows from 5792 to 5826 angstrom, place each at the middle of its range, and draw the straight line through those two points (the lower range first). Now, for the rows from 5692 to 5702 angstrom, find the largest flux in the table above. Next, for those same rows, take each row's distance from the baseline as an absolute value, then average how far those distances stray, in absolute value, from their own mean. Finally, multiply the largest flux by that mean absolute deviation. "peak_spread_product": 85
